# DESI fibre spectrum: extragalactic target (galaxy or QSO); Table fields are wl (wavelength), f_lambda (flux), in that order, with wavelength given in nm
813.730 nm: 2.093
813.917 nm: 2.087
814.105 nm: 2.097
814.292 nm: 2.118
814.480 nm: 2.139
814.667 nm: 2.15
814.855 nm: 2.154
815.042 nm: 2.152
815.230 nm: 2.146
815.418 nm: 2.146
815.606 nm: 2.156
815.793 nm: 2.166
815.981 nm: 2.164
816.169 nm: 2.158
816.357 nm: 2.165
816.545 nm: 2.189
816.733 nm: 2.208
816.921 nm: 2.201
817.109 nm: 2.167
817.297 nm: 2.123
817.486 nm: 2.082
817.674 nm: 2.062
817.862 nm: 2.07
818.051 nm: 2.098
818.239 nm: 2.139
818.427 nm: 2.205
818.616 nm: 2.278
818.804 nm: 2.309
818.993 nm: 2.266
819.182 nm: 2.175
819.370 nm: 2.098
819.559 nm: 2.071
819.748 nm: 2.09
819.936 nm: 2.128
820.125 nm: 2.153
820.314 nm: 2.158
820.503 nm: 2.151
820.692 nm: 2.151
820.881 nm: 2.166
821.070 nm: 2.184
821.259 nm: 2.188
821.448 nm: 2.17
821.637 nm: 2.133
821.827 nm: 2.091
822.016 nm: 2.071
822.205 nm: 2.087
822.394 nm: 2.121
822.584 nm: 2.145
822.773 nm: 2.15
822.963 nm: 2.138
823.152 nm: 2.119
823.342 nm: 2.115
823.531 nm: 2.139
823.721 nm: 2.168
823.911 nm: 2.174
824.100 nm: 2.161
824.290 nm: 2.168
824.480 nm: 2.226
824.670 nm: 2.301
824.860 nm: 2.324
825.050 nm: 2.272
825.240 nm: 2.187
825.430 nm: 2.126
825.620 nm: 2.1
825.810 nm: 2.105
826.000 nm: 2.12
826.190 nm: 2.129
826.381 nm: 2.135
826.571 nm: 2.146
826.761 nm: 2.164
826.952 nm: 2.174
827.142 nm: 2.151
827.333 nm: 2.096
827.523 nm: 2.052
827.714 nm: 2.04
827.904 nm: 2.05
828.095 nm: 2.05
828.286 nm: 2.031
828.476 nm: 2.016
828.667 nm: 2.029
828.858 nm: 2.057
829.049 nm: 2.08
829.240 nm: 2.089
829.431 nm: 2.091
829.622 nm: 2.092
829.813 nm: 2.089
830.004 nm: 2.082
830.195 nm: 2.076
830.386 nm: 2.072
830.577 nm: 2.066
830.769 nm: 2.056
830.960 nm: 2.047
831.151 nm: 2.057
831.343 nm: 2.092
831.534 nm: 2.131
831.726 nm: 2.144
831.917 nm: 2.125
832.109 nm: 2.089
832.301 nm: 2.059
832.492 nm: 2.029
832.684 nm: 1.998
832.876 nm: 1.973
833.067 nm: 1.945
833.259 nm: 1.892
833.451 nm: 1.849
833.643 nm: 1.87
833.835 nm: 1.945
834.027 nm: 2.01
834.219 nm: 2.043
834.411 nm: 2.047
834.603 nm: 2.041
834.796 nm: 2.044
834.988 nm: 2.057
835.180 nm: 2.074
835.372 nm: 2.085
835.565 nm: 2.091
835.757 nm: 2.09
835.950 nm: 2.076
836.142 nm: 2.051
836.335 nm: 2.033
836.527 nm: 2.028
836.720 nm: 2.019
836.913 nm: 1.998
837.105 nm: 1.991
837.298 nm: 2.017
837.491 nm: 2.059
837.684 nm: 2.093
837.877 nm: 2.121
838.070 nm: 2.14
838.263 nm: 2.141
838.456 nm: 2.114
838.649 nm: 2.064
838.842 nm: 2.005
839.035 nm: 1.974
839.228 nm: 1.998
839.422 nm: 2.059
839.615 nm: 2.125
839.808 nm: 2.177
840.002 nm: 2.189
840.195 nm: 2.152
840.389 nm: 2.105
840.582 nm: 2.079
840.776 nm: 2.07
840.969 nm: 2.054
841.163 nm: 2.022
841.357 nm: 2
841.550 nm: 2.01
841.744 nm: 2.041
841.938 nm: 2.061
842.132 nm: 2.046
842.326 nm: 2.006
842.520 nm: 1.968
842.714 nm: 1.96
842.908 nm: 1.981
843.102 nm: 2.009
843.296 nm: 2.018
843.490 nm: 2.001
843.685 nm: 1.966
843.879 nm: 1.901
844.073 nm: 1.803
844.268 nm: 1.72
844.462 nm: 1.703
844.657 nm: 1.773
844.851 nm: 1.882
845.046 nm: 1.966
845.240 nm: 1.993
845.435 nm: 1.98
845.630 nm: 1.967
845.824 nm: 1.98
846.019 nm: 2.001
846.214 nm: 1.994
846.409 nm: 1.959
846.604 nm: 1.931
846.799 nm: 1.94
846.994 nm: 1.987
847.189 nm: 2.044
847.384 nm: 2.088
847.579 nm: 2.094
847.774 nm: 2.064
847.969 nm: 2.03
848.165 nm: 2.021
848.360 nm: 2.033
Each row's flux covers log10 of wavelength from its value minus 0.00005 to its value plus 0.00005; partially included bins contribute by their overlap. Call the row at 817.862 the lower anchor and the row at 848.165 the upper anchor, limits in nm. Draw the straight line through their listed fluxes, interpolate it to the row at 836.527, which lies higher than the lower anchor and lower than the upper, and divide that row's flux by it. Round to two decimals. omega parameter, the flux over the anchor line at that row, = 0.99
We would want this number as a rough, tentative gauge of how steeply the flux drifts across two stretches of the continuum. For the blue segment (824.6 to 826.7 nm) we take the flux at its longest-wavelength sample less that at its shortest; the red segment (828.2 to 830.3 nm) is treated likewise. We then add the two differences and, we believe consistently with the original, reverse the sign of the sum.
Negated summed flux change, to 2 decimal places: 0.11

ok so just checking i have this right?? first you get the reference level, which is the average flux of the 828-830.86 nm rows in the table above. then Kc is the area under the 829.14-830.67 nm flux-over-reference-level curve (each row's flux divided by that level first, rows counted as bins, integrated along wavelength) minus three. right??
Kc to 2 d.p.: -1.46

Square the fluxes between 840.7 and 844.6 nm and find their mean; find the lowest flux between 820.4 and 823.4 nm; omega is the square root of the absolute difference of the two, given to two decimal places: 1.34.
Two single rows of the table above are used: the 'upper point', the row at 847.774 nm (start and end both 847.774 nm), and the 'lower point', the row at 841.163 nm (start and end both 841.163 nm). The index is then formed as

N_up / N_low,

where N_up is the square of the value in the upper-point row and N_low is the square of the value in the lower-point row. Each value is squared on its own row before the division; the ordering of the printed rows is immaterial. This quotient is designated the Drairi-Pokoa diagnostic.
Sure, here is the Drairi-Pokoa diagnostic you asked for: 1.04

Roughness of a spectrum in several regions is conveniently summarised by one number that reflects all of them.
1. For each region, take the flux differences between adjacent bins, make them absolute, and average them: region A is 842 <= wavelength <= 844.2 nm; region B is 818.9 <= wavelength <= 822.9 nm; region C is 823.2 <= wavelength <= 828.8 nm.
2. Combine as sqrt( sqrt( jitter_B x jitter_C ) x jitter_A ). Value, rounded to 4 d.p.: 0.0305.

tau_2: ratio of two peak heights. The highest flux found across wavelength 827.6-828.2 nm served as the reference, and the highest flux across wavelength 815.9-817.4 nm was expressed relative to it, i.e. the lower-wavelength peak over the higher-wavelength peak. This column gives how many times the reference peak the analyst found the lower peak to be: 1.08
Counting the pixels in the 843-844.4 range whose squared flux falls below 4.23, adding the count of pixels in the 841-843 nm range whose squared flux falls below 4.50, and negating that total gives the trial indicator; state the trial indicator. -17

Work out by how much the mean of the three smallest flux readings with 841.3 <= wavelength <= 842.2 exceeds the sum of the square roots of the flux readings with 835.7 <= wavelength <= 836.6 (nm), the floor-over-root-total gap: -5.15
